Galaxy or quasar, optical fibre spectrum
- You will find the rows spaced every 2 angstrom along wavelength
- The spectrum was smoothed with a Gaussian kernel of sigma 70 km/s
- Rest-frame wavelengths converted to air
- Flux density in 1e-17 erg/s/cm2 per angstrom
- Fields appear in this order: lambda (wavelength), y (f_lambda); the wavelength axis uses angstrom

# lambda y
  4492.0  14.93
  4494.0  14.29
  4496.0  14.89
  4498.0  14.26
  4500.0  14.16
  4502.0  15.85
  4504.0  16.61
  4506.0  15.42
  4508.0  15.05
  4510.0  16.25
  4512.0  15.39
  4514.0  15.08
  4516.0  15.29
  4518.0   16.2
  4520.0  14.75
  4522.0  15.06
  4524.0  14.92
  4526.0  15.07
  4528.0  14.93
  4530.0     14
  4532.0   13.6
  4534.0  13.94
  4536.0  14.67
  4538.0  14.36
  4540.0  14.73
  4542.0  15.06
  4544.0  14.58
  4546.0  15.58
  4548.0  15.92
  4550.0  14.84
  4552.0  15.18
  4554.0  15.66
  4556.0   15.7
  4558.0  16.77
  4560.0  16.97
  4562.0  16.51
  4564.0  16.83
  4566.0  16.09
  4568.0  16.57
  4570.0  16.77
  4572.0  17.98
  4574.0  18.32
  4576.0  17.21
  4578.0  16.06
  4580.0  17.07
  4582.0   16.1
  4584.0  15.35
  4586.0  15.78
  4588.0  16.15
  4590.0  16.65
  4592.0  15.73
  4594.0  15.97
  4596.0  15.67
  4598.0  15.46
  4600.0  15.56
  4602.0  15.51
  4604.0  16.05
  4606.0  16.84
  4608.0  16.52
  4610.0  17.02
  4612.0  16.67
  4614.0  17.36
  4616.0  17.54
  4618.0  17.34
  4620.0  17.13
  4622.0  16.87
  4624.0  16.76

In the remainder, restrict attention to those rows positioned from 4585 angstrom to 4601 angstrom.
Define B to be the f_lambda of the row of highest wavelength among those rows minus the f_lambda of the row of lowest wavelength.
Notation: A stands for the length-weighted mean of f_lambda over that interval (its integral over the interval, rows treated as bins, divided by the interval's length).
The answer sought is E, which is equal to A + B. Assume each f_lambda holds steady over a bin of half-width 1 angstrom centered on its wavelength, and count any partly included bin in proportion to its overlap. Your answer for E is 15.7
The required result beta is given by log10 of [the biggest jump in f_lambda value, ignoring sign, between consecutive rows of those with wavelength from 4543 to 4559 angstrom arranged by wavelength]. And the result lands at 0.03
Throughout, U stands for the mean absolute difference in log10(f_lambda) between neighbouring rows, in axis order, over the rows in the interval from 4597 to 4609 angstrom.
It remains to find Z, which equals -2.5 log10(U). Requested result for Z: 5.0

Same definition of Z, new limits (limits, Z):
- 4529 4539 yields 4.7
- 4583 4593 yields 4.6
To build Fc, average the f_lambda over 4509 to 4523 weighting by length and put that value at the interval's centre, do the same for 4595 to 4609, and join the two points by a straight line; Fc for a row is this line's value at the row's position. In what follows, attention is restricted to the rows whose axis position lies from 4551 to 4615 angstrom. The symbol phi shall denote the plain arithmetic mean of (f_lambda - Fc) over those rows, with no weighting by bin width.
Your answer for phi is 0.5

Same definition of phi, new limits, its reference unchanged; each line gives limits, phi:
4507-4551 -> -0.5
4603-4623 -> 0.9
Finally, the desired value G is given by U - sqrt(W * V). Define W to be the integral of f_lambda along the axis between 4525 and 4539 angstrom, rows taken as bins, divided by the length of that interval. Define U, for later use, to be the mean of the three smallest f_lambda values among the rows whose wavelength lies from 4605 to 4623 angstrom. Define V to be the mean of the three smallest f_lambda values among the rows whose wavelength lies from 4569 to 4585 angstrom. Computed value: 1.6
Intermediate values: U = 16.7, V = 15.8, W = 14.4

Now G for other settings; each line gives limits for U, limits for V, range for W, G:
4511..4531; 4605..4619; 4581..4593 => -1.8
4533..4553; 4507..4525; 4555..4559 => -1.3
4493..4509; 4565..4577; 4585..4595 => -2.0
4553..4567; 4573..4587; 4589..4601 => 0.0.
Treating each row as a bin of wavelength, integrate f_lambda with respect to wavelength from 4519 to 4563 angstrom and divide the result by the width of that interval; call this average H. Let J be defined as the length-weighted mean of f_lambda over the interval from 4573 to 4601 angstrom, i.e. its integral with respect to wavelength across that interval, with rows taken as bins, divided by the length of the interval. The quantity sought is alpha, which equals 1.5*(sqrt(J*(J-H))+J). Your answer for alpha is 30.6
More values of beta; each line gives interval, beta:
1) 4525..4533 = -0.03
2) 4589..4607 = -0.04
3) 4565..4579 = 0.08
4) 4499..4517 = 0.23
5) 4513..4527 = 0.16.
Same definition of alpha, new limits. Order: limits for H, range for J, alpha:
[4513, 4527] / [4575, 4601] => 29.7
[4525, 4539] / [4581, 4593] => 31.5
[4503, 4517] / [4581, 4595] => 27.6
